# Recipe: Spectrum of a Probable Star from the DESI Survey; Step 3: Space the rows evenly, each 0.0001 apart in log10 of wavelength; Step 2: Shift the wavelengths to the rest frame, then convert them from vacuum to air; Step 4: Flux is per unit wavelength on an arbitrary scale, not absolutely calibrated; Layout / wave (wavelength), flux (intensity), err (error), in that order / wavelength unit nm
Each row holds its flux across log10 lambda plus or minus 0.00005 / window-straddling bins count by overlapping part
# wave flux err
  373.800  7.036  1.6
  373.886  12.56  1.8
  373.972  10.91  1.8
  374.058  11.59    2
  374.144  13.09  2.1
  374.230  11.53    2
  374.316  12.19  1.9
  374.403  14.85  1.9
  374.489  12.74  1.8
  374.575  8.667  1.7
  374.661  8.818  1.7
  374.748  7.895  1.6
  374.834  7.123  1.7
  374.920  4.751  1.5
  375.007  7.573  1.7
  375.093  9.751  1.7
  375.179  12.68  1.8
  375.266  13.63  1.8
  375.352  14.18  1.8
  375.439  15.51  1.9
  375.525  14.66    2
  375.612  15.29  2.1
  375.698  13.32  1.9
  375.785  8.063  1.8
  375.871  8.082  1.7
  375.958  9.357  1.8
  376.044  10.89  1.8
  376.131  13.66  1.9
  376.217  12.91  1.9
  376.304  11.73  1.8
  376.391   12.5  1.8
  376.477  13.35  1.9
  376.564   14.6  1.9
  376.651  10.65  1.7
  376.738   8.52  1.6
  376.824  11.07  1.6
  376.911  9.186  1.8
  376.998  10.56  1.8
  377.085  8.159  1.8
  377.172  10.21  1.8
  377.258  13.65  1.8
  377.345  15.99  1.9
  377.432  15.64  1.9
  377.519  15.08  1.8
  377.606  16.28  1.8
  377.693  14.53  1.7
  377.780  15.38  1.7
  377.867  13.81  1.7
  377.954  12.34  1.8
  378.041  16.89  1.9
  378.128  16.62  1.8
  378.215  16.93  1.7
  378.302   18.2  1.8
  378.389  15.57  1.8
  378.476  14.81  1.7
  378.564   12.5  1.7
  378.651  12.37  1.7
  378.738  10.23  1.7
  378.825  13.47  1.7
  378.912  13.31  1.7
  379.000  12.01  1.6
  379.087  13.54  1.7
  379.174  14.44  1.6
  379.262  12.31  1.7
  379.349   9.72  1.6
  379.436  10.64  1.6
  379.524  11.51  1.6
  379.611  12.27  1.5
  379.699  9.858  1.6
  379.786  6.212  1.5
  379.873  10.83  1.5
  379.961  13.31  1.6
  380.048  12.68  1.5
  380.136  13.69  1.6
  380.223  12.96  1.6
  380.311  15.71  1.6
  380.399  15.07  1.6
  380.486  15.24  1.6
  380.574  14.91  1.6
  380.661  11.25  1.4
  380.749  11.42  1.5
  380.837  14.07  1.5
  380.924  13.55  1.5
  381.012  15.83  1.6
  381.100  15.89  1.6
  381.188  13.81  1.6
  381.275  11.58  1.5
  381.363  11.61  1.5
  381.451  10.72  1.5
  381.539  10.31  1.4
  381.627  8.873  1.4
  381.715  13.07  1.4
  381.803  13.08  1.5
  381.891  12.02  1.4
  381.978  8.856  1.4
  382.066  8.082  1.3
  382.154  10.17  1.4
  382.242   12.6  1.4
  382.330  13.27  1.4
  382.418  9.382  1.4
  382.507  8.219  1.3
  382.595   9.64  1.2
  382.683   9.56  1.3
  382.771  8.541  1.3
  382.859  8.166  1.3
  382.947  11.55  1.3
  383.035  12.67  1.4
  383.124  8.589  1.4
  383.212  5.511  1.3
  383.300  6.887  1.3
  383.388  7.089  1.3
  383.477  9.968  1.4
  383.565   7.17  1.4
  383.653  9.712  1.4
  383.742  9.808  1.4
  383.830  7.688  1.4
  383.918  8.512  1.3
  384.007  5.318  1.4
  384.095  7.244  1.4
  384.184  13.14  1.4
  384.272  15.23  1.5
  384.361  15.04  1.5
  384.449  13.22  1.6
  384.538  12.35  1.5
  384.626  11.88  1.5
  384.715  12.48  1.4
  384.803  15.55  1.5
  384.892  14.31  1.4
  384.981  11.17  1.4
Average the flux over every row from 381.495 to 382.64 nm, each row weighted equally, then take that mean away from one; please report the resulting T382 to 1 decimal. -9.6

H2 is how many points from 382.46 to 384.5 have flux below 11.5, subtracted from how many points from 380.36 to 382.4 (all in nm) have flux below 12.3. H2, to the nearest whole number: -6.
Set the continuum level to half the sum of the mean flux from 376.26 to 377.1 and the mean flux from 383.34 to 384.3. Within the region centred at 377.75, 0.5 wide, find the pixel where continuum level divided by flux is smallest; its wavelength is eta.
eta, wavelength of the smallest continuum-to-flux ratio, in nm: 377.606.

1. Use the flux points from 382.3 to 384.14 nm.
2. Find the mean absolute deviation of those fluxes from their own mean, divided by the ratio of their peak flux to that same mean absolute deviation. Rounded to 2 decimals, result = 0.19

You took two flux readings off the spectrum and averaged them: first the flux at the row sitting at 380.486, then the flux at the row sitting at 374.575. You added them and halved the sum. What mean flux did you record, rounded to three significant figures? 12.0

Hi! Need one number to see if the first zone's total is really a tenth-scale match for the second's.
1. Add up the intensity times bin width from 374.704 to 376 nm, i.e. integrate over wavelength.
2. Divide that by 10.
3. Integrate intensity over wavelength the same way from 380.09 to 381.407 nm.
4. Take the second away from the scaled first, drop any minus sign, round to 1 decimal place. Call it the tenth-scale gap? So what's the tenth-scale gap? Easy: 16.7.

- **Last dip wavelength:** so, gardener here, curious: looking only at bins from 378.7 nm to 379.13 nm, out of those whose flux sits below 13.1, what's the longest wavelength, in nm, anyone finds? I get 379.000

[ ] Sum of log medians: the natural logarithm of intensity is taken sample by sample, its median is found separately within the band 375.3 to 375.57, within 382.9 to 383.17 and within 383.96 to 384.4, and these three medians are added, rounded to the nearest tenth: 7.7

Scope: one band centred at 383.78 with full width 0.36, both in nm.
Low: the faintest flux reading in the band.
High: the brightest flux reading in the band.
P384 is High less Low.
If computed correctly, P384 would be 2.1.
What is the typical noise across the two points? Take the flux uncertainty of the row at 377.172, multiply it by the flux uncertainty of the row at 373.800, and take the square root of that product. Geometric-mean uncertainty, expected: 1.697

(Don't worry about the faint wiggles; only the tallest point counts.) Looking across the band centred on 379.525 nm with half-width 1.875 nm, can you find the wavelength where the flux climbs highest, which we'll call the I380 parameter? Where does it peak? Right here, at 378.302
